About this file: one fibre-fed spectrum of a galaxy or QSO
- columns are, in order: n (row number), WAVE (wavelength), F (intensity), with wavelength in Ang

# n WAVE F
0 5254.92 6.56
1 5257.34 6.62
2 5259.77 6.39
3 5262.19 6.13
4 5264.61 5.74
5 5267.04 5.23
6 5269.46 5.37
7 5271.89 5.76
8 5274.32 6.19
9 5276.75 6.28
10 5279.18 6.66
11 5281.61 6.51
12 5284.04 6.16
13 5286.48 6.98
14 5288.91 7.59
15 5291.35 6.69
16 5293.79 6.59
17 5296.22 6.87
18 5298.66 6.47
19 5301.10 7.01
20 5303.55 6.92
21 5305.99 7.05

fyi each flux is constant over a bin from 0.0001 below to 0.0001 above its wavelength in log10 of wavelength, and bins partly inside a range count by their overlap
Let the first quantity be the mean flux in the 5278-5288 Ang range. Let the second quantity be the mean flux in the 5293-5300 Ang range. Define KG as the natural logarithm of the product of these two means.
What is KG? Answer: 3.78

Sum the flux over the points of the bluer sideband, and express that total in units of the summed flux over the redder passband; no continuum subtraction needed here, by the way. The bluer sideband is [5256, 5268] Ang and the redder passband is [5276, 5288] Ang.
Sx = 0.92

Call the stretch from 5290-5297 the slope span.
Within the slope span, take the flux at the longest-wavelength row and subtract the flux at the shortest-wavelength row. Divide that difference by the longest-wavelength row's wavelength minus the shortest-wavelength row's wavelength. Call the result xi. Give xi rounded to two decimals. 0.04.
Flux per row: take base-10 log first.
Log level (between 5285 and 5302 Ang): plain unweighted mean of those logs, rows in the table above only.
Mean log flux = 0.837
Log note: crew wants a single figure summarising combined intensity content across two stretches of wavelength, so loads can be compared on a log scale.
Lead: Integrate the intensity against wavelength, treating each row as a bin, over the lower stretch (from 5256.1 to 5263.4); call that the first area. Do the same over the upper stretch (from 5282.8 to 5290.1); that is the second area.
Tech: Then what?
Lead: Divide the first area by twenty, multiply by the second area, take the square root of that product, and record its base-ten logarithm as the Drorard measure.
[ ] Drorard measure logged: 1.03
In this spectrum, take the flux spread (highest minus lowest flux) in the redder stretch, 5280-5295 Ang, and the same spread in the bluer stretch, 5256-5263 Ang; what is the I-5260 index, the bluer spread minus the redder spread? -0.9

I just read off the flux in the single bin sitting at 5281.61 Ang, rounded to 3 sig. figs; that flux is 6.51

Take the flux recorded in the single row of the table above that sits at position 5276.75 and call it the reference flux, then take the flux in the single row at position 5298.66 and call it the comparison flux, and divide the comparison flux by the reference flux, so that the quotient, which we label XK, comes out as 1.03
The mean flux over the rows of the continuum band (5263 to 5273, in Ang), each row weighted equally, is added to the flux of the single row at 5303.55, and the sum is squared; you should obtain 155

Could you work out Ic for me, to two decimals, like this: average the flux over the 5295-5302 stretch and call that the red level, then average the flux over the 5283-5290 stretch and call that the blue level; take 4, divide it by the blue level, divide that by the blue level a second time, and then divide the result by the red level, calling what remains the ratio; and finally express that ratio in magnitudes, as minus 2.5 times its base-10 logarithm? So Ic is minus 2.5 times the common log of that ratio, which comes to 4.77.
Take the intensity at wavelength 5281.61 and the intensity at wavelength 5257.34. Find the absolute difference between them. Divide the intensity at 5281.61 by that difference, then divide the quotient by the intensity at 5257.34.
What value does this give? 8.9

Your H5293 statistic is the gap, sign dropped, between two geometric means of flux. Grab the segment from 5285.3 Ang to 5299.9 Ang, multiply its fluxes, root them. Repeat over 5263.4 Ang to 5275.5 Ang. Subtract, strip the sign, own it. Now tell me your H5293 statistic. 1.2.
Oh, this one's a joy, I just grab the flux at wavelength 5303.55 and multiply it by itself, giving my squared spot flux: 48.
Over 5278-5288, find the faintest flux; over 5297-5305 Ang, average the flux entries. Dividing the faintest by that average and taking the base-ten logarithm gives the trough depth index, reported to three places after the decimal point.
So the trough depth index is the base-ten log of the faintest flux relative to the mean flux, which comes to -0.043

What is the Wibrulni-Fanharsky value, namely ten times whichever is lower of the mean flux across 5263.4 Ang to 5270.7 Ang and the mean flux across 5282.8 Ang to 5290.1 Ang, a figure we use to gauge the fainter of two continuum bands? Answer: 54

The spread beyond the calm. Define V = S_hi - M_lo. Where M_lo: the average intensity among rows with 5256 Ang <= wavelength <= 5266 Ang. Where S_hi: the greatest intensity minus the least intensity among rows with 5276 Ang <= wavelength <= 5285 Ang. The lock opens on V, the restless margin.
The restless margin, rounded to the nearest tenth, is -5.7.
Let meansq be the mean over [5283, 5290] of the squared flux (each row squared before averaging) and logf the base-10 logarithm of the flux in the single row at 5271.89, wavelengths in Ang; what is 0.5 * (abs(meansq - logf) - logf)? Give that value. 23.3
